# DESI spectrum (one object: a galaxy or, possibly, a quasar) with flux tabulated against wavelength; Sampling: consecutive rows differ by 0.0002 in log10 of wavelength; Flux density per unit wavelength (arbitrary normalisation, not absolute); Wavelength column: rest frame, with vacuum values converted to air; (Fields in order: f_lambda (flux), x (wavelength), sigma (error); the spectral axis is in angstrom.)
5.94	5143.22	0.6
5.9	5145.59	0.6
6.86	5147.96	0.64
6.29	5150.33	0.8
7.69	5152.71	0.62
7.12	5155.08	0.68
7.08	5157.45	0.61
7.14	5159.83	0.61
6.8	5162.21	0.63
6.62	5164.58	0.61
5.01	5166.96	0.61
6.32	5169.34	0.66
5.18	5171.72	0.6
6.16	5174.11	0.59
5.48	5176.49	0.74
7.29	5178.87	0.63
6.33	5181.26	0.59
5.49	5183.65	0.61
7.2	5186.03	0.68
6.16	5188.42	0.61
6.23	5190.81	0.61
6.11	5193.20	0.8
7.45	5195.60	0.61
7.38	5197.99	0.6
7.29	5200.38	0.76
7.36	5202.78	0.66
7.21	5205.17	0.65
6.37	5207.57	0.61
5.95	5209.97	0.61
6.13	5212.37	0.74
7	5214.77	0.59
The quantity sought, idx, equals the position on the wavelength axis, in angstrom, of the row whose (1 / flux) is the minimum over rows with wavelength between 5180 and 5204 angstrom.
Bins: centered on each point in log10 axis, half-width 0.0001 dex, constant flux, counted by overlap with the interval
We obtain 5195.60 angstrom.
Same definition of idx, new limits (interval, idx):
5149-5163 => 5152.71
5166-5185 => 5178.87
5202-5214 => 5202.78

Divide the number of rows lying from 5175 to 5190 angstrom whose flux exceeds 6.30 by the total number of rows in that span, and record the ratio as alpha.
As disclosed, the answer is 0.50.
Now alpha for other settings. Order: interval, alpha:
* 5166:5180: 0.33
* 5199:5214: 0.67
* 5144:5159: 0.67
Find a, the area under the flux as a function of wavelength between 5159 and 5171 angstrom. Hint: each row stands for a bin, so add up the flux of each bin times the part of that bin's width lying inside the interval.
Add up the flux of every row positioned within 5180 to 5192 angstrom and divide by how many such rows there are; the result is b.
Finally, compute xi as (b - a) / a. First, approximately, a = 76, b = 6.28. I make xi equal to -0.917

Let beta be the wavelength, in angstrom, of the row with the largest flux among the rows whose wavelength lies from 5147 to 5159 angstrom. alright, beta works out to 5152.71 angstrom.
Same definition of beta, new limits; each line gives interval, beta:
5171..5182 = 5178.87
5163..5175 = 5164.58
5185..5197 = 5195.60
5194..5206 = 5195.60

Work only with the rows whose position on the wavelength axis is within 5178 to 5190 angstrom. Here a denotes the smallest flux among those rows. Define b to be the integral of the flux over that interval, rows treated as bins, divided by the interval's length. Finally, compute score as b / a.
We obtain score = 1.18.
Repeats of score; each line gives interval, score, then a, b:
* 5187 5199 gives 1.09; 6.11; 6.7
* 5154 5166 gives 1.04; 6.62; 6.9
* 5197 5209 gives 1.11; 6.37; 7.1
